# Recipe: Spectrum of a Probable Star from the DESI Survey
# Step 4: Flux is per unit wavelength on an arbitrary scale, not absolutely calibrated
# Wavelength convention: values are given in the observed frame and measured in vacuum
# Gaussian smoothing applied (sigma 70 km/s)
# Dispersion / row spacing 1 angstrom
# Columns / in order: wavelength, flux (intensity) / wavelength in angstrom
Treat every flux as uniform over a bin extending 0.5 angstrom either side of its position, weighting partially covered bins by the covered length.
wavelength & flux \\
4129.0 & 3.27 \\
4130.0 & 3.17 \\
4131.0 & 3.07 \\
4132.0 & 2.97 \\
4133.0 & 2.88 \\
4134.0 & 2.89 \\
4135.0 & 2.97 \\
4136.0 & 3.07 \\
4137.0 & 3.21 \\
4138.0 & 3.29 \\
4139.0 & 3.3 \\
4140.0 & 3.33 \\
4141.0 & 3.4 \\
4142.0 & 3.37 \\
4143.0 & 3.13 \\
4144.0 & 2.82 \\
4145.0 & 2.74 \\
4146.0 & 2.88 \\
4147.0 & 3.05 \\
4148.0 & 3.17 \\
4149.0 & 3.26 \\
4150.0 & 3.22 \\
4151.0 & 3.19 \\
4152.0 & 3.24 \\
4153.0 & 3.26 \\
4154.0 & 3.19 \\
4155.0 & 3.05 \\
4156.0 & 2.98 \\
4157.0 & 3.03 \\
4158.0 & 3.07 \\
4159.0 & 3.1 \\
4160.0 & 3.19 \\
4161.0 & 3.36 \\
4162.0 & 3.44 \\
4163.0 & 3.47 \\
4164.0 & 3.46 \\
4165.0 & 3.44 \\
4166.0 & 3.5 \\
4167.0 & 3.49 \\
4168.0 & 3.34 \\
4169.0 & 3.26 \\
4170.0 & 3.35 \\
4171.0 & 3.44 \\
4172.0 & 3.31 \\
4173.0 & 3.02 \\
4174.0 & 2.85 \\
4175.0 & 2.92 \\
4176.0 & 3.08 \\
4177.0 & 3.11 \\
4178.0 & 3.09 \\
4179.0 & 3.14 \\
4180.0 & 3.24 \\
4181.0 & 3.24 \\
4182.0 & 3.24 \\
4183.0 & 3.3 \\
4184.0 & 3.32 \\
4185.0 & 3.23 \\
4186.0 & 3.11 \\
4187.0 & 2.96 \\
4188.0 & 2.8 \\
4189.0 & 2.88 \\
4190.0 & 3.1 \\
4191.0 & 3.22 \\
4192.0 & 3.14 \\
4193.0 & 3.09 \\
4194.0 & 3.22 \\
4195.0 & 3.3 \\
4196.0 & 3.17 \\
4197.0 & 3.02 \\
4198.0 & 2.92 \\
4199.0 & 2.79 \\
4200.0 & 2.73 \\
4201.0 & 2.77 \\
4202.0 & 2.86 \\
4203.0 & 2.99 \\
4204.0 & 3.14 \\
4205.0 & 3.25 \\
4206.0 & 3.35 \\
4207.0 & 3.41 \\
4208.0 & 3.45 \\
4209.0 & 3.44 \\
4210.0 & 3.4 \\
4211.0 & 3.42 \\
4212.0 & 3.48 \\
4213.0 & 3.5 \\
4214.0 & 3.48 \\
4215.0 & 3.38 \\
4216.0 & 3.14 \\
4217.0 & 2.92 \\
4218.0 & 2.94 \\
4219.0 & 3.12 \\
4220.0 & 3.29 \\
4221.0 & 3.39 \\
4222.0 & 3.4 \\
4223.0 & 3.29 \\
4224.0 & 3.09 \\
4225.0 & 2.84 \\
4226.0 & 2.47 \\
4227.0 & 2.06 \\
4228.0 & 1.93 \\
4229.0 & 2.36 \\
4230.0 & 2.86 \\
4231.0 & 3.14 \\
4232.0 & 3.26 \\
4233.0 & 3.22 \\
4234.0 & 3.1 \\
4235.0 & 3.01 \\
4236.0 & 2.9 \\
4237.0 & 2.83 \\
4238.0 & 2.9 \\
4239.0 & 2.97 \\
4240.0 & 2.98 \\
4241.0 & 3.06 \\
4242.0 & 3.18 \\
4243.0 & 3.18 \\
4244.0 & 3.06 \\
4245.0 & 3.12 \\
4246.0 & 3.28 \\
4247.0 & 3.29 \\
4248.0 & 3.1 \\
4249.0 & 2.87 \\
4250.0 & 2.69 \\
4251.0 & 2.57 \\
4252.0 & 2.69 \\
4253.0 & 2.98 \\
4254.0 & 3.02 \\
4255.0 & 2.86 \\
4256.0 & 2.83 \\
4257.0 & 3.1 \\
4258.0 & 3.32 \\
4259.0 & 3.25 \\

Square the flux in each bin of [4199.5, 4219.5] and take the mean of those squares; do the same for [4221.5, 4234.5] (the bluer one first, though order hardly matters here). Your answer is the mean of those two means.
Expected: 9.3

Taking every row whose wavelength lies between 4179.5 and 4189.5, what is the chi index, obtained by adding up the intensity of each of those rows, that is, 31.3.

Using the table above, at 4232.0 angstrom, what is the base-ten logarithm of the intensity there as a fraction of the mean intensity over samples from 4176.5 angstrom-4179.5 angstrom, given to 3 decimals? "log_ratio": 0.020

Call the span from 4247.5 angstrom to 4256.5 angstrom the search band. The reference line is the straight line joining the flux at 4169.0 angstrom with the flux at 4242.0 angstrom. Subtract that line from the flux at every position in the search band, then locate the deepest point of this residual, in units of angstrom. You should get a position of 4251.0 angstrom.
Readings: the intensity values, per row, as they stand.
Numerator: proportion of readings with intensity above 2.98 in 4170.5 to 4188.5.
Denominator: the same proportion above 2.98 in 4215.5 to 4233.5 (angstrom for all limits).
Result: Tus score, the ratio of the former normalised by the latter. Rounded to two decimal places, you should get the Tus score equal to 1.40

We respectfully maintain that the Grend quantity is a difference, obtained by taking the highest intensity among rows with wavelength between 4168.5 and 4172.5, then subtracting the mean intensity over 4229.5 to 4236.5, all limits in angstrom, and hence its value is 0.37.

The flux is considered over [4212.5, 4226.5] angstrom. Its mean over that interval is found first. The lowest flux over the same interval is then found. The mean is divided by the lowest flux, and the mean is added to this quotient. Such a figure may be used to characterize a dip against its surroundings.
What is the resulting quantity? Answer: 4.44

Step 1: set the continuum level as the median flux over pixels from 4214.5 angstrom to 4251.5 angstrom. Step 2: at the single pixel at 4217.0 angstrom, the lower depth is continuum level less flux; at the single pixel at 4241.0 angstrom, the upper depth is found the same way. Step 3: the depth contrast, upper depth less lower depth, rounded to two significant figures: -0.14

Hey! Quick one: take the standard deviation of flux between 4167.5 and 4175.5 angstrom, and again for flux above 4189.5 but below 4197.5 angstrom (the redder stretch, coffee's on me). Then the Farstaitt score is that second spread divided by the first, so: 0.40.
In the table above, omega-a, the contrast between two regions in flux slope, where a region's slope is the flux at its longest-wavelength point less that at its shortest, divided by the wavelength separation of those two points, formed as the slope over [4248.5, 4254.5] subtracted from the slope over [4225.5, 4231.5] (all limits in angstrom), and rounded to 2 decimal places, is 0.10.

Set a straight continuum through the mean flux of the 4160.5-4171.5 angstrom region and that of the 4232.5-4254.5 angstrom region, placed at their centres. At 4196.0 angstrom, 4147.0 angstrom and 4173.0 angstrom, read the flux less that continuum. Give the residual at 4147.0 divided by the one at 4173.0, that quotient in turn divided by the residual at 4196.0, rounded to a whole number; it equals -16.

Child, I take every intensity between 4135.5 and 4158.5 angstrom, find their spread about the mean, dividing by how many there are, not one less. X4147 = 0.169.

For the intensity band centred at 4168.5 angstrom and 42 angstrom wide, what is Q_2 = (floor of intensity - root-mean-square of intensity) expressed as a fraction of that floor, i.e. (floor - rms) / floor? -0.14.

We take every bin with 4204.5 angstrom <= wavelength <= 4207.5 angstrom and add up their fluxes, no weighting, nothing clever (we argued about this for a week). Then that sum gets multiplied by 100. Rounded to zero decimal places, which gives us 1001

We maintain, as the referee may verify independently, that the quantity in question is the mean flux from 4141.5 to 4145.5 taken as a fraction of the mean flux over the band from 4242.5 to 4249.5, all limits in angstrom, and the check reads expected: 0.96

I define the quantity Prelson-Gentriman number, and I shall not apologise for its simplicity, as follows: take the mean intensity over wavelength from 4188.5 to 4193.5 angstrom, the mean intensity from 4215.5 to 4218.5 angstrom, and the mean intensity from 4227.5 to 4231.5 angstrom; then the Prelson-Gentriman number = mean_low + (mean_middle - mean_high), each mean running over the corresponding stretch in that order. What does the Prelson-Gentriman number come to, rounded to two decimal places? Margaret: 3.51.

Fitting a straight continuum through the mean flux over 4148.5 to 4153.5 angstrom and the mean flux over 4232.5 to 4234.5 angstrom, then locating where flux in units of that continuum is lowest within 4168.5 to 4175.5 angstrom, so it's 4174.0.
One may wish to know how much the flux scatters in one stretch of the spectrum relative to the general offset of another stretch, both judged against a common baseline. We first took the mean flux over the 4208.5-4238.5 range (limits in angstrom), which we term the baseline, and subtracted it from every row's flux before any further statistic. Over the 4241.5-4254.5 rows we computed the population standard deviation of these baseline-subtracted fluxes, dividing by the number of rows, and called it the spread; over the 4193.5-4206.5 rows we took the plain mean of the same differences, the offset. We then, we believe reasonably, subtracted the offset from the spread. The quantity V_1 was 0.24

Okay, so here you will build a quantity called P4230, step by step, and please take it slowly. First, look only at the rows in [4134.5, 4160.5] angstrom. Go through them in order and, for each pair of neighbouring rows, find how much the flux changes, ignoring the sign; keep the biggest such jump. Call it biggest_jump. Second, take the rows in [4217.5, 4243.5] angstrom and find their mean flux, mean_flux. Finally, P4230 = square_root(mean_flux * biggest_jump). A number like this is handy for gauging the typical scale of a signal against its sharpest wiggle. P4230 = 0.96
